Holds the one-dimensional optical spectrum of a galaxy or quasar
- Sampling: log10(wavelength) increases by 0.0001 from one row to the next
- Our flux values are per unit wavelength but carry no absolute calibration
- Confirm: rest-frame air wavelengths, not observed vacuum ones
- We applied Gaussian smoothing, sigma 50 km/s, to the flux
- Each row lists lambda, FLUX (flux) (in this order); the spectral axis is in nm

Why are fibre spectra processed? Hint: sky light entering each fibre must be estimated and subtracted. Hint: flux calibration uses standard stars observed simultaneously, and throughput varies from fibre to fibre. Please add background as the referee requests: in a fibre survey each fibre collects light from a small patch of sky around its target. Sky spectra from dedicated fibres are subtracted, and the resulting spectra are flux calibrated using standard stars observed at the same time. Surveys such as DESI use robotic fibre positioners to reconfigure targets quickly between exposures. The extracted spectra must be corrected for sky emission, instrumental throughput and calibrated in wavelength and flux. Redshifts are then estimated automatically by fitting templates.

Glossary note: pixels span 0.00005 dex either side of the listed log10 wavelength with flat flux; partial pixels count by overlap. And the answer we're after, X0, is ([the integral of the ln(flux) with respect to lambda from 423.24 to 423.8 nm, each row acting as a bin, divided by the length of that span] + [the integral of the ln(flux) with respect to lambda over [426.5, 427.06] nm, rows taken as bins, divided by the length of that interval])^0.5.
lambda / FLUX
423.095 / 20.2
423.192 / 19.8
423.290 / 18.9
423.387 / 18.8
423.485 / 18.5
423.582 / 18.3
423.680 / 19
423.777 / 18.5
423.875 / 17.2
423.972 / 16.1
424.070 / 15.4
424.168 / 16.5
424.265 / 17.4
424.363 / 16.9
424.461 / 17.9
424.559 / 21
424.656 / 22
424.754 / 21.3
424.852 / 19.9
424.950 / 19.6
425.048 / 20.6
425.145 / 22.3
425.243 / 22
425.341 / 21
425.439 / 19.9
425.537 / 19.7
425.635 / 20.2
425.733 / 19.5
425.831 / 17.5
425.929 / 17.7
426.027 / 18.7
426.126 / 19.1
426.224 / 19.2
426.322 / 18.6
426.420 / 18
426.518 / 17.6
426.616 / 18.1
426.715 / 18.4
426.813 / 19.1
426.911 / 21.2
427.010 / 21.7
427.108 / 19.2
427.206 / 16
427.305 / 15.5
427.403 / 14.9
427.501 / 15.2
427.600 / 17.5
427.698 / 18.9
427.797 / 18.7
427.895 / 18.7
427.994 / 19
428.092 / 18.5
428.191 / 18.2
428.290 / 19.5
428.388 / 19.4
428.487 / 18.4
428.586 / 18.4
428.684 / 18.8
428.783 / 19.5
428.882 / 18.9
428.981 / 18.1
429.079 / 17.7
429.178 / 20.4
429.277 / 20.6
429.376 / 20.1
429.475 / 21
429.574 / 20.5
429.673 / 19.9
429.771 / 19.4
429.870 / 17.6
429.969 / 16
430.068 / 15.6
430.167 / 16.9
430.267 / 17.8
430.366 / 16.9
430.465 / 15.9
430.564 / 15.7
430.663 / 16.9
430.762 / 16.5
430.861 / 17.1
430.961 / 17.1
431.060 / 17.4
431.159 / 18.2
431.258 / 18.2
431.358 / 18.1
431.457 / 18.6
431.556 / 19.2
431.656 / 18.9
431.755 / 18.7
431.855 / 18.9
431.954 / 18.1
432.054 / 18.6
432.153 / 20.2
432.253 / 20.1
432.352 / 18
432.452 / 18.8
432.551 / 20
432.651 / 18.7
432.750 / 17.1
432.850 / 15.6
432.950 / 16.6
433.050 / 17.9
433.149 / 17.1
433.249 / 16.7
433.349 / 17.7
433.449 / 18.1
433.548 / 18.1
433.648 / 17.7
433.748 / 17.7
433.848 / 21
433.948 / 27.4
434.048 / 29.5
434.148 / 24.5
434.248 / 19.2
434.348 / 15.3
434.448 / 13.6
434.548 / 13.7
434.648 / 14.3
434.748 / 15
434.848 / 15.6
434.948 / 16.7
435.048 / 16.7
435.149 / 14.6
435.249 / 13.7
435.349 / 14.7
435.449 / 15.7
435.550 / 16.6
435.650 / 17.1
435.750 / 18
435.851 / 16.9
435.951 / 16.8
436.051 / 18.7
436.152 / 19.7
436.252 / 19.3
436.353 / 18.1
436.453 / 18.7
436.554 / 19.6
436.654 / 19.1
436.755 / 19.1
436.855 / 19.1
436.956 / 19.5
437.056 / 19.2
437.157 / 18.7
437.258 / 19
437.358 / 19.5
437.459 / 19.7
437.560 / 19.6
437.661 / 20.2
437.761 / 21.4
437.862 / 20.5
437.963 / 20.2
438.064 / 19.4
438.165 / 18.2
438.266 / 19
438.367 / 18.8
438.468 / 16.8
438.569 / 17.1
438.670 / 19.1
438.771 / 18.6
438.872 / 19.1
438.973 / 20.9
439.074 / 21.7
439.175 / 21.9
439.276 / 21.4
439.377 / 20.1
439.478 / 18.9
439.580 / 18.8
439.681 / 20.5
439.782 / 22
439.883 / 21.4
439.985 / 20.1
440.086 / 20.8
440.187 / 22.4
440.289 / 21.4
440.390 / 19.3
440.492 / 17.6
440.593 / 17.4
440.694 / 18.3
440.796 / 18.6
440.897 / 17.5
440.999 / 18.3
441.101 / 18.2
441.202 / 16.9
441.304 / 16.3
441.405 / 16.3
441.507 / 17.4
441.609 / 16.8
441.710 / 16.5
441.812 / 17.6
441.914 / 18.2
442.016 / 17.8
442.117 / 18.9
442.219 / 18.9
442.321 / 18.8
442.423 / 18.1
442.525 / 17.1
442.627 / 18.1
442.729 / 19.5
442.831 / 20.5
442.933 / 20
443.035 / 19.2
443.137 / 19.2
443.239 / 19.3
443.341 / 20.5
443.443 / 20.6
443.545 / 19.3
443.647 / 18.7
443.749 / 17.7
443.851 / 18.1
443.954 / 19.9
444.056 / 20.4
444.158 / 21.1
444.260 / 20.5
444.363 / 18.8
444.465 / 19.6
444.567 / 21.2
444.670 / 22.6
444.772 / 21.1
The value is 2.43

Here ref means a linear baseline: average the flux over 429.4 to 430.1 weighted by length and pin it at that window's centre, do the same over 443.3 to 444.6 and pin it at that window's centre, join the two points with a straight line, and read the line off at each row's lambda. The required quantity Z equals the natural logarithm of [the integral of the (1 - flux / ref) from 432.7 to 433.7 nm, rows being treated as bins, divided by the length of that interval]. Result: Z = -2.4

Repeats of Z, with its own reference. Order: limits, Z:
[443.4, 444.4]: -4.6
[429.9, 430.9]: -2.1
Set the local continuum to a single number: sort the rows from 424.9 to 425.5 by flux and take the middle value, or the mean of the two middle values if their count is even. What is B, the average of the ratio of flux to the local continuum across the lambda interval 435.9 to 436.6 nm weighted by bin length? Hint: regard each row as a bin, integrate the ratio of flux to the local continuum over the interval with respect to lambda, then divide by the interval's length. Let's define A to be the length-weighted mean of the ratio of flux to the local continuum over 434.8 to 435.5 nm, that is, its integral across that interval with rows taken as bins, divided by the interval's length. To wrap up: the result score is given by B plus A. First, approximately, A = 0.74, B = 0.90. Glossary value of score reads 1.64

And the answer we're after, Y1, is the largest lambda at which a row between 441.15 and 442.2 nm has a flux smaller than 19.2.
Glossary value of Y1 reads 442.117 nm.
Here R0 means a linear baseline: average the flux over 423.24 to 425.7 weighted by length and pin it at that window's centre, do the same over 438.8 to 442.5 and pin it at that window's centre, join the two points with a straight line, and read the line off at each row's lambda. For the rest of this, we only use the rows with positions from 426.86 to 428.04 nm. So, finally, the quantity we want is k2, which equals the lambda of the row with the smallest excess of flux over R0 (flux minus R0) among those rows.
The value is 427.403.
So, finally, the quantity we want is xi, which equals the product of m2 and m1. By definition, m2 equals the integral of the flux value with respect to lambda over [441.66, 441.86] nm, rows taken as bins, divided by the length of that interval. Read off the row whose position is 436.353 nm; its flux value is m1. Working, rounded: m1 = 18.1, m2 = 17.0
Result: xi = 308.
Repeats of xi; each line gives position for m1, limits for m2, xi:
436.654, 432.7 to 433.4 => 324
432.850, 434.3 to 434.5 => 225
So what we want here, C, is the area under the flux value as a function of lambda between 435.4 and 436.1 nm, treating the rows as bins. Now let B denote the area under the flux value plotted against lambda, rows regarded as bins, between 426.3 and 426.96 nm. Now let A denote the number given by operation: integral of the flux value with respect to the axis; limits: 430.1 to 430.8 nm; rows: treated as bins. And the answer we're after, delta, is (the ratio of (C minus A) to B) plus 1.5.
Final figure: 1.53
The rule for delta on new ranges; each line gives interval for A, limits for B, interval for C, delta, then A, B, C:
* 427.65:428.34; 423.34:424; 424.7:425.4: 1.64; 13.0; 12.0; 14.7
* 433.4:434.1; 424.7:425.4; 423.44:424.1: 1.27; 15.0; 14.7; 11.6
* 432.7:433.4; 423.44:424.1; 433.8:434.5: 1.77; 11.9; 11.6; 15.0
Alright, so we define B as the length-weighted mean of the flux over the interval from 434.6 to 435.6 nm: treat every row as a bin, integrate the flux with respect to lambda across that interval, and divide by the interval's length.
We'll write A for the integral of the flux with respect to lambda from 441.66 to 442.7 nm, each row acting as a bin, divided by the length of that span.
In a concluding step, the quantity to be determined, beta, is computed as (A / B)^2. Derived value 1.38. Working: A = 18.0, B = 15.4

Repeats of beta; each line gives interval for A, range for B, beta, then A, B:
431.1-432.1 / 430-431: 1.25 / 18.5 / 16.6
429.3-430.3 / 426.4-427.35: 1.00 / 18.5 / 18.5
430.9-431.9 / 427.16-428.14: 1.12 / 18.3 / 17.3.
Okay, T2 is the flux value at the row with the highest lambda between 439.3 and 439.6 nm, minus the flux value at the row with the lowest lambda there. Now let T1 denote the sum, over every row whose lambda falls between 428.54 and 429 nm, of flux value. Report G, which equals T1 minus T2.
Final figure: 95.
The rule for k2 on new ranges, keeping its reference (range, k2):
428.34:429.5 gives 429.079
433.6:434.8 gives 434.448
